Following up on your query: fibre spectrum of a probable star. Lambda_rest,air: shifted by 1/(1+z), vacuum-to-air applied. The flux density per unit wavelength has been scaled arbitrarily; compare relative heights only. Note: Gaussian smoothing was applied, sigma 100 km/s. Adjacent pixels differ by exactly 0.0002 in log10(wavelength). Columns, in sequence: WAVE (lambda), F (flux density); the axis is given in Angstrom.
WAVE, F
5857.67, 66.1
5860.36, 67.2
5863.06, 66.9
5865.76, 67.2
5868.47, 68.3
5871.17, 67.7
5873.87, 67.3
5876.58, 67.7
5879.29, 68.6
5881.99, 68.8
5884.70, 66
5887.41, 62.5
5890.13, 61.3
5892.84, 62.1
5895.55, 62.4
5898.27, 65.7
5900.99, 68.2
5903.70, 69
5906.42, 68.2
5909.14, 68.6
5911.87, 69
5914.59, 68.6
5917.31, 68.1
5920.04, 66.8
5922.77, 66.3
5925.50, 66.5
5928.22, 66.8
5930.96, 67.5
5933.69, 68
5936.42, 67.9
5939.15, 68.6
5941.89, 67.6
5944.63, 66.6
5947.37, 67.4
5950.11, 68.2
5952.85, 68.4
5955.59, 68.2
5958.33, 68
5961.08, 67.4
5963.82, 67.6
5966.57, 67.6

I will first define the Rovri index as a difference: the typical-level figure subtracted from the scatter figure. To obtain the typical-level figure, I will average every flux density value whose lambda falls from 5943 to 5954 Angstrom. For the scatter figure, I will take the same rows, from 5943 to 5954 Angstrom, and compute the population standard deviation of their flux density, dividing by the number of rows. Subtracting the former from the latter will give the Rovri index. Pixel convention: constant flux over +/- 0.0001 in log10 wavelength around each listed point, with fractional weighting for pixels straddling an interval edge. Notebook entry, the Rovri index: -66.9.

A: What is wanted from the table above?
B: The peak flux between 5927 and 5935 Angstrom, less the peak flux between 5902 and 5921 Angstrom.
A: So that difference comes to -1.0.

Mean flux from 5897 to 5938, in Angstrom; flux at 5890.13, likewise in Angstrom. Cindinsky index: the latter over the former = 0.91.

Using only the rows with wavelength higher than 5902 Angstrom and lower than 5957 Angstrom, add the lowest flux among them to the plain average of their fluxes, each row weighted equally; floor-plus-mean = 134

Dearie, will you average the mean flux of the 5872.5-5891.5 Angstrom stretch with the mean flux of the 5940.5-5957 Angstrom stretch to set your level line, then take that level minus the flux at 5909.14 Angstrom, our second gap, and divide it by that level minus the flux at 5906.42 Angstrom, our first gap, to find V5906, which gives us 1.30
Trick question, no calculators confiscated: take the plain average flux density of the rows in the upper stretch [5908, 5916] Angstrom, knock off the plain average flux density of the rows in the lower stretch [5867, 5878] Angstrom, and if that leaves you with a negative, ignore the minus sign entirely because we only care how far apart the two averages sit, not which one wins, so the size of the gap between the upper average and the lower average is 1.0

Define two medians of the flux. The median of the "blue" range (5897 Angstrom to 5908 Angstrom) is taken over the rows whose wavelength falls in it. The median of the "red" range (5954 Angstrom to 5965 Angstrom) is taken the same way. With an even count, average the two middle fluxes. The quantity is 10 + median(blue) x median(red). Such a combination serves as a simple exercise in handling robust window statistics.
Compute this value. 4634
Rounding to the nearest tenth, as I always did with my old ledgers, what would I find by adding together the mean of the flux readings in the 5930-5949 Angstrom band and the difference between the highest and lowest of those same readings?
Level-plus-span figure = 69.7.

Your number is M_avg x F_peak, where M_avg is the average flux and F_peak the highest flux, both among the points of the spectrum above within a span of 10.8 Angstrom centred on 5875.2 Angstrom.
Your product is 4653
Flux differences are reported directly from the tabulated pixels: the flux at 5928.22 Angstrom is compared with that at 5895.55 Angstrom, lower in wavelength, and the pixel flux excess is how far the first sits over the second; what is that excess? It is 4.40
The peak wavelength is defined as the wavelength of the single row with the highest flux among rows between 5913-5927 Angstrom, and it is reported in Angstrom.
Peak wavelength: 5914.59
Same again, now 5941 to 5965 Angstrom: 5952.85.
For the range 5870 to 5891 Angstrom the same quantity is 5881.99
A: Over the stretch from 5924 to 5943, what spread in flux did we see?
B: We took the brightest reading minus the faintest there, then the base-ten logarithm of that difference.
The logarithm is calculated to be 0.32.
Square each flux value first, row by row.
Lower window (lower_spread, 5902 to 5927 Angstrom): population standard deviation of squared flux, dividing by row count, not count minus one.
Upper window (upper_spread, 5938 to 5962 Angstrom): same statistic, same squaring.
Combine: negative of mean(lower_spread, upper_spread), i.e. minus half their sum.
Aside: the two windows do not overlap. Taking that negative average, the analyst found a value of -109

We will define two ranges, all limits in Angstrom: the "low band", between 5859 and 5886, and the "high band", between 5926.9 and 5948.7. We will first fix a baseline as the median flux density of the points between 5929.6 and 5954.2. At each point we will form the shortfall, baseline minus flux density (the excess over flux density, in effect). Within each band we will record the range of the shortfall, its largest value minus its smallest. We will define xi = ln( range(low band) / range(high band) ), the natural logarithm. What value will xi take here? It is 0.3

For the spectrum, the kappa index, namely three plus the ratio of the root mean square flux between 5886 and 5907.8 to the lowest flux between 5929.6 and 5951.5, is 3.98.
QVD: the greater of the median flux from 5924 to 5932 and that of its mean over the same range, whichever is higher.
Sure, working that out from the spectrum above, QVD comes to 66.9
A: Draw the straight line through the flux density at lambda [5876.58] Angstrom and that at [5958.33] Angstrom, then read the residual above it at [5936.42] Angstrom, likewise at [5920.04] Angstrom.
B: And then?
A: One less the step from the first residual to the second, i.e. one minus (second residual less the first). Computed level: 2.0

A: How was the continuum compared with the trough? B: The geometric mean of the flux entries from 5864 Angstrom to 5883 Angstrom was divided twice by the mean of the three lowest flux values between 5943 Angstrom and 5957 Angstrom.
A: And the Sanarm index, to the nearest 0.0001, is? 0.0150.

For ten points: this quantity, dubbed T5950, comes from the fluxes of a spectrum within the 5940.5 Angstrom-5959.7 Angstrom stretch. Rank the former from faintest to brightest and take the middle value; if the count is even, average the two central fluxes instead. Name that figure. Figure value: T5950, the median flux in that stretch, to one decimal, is 68.0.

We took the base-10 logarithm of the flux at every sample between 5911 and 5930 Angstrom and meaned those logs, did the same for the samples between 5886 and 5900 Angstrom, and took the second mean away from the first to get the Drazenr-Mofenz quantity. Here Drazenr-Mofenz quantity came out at 0.031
